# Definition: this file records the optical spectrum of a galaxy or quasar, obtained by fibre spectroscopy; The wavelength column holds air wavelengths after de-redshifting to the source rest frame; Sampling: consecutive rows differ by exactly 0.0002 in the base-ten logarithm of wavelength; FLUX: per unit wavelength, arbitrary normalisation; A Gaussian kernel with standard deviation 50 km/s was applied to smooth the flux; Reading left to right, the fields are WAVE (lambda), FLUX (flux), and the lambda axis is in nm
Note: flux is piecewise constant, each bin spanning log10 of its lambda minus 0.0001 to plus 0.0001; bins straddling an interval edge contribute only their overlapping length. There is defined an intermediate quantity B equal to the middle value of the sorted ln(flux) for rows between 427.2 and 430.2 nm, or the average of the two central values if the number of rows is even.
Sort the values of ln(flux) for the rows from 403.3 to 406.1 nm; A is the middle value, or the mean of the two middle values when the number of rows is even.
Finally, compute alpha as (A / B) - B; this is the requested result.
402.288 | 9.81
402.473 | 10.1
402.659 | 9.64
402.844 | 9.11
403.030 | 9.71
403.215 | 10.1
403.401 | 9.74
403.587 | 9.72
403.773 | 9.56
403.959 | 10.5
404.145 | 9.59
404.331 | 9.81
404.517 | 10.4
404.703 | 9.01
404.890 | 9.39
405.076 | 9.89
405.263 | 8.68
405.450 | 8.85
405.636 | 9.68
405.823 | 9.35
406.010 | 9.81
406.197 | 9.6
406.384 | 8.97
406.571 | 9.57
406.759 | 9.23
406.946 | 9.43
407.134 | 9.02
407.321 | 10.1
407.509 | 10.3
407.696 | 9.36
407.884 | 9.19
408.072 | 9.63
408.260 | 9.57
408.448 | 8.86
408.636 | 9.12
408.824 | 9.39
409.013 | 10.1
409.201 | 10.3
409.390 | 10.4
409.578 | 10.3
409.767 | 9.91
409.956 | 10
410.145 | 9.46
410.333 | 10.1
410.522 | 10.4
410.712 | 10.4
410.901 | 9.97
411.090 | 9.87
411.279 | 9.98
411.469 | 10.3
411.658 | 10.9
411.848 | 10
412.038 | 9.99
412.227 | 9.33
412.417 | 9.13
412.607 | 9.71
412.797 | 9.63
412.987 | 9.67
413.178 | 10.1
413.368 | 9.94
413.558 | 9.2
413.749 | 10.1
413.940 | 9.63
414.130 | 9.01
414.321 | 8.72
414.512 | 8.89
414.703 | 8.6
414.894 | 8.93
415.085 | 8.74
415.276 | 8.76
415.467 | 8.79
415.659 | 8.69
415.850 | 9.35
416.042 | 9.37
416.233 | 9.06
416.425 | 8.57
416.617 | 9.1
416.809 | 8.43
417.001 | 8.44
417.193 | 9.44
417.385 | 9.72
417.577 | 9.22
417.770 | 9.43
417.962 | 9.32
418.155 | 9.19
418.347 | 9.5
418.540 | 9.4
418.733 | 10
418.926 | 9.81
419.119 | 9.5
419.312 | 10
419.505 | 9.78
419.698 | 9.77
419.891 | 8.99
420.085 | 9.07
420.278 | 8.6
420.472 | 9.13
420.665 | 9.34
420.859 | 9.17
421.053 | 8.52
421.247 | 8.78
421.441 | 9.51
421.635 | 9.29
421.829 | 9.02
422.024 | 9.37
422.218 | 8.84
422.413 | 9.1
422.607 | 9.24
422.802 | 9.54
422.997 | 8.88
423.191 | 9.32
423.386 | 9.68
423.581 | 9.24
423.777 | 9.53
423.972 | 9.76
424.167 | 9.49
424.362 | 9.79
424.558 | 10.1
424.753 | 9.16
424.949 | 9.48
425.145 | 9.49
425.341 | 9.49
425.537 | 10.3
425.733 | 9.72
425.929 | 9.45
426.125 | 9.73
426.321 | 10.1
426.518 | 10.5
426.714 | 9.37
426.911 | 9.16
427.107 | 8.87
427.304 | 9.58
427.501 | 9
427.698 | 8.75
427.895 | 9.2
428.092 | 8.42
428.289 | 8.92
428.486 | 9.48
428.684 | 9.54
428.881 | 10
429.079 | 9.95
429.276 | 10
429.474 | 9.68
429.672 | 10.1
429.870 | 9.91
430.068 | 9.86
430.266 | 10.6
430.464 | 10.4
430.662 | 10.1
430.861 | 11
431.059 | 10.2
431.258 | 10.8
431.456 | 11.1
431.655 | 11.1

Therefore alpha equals -1.26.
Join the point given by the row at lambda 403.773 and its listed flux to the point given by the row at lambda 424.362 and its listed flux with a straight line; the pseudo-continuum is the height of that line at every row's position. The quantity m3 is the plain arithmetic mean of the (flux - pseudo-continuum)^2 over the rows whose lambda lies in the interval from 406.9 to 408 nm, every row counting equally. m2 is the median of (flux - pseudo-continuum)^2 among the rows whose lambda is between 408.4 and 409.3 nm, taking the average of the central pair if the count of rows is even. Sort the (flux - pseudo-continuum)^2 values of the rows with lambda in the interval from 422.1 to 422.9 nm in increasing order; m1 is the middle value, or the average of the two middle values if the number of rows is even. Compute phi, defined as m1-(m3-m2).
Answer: 0.4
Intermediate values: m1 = 0.4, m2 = 0.24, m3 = 0.2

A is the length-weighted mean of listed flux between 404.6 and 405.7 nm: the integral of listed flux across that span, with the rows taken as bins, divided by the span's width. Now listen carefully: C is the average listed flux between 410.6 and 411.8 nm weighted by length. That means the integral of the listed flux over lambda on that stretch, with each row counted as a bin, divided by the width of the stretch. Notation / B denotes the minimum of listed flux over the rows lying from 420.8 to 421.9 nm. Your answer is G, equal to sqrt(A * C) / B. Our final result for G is 1.14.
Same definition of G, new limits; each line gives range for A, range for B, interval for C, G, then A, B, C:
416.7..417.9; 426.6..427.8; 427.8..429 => 1.05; 9.12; 8.75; 9.3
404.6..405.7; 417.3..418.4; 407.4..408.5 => 1.02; 9.25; 9.19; 9.5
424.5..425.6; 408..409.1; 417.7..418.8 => 1.08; 9.63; 8.86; 9.5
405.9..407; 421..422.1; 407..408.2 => 1.12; 9.43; 8.52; 9.6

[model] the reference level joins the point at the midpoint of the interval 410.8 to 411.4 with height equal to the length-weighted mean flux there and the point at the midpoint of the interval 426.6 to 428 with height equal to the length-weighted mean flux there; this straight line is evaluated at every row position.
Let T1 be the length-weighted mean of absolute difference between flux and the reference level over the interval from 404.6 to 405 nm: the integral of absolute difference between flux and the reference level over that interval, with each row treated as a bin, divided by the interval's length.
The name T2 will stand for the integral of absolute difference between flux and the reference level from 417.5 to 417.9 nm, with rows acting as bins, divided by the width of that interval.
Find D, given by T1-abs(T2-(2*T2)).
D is 0.73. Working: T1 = 1.03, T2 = 0.3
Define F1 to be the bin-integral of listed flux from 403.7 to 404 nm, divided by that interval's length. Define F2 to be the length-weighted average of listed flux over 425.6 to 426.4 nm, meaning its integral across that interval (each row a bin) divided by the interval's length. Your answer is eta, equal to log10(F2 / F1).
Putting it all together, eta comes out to -0.009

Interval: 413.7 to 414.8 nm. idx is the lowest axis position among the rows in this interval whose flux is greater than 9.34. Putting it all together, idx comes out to 413.749 nm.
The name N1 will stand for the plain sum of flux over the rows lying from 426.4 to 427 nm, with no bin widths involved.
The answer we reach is 29.0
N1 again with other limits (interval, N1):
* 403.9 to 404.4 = 29.9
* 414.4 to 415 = 26.4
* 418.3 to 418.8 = 28.9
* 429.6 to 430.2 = 29.9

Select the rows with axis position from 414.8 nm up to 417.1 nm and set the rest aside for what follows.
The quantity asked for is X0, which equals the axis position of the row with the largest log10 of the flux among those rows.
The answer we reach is 416.042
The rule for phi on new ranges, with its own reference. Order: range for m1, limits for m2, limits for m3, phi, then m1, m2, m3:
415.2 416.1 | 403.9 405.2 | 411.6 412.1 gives 0.3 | 0.8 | 0.10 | 0.6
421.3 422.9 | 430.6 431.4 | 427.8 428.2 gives -0.5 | 0.3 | 0.49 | 1.2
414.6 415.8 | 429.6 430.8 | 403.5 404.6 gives 0.7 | 0.9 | 0.06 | 0.3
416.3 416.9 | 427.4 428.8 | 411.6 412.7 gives 1.6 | 1.3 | 0.68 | 0.4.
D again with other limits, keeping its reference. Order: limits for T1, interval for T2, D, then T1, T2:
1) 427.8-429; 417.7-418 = 0.22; 0.46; 0.2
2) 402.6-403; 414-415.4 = 0.02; 0.98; 1.0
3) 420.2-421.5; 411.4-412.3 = 0.08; 0.49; 0.4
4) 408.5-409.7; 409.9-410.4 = 0.20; 0.44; 0.2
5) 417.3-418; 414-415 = -0.69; 0.25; 0.9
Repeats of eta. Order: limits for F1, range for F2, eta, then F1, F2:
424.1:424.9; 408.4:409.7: 0.008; 9.6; 9.8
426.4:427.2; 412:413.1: 0.003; 9.5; 9.6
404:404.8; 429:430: 0.008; 9.8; 9.9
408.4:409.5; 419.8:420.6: -0.036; 9.7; 9.0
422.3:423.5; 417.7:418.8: 0.008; 9.3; 9.5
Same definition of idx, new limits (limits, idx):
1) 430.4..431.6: 430.464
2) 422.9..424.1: 423.386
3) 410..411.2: 410.145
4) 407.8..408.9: 408.072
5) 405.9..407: 406.010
